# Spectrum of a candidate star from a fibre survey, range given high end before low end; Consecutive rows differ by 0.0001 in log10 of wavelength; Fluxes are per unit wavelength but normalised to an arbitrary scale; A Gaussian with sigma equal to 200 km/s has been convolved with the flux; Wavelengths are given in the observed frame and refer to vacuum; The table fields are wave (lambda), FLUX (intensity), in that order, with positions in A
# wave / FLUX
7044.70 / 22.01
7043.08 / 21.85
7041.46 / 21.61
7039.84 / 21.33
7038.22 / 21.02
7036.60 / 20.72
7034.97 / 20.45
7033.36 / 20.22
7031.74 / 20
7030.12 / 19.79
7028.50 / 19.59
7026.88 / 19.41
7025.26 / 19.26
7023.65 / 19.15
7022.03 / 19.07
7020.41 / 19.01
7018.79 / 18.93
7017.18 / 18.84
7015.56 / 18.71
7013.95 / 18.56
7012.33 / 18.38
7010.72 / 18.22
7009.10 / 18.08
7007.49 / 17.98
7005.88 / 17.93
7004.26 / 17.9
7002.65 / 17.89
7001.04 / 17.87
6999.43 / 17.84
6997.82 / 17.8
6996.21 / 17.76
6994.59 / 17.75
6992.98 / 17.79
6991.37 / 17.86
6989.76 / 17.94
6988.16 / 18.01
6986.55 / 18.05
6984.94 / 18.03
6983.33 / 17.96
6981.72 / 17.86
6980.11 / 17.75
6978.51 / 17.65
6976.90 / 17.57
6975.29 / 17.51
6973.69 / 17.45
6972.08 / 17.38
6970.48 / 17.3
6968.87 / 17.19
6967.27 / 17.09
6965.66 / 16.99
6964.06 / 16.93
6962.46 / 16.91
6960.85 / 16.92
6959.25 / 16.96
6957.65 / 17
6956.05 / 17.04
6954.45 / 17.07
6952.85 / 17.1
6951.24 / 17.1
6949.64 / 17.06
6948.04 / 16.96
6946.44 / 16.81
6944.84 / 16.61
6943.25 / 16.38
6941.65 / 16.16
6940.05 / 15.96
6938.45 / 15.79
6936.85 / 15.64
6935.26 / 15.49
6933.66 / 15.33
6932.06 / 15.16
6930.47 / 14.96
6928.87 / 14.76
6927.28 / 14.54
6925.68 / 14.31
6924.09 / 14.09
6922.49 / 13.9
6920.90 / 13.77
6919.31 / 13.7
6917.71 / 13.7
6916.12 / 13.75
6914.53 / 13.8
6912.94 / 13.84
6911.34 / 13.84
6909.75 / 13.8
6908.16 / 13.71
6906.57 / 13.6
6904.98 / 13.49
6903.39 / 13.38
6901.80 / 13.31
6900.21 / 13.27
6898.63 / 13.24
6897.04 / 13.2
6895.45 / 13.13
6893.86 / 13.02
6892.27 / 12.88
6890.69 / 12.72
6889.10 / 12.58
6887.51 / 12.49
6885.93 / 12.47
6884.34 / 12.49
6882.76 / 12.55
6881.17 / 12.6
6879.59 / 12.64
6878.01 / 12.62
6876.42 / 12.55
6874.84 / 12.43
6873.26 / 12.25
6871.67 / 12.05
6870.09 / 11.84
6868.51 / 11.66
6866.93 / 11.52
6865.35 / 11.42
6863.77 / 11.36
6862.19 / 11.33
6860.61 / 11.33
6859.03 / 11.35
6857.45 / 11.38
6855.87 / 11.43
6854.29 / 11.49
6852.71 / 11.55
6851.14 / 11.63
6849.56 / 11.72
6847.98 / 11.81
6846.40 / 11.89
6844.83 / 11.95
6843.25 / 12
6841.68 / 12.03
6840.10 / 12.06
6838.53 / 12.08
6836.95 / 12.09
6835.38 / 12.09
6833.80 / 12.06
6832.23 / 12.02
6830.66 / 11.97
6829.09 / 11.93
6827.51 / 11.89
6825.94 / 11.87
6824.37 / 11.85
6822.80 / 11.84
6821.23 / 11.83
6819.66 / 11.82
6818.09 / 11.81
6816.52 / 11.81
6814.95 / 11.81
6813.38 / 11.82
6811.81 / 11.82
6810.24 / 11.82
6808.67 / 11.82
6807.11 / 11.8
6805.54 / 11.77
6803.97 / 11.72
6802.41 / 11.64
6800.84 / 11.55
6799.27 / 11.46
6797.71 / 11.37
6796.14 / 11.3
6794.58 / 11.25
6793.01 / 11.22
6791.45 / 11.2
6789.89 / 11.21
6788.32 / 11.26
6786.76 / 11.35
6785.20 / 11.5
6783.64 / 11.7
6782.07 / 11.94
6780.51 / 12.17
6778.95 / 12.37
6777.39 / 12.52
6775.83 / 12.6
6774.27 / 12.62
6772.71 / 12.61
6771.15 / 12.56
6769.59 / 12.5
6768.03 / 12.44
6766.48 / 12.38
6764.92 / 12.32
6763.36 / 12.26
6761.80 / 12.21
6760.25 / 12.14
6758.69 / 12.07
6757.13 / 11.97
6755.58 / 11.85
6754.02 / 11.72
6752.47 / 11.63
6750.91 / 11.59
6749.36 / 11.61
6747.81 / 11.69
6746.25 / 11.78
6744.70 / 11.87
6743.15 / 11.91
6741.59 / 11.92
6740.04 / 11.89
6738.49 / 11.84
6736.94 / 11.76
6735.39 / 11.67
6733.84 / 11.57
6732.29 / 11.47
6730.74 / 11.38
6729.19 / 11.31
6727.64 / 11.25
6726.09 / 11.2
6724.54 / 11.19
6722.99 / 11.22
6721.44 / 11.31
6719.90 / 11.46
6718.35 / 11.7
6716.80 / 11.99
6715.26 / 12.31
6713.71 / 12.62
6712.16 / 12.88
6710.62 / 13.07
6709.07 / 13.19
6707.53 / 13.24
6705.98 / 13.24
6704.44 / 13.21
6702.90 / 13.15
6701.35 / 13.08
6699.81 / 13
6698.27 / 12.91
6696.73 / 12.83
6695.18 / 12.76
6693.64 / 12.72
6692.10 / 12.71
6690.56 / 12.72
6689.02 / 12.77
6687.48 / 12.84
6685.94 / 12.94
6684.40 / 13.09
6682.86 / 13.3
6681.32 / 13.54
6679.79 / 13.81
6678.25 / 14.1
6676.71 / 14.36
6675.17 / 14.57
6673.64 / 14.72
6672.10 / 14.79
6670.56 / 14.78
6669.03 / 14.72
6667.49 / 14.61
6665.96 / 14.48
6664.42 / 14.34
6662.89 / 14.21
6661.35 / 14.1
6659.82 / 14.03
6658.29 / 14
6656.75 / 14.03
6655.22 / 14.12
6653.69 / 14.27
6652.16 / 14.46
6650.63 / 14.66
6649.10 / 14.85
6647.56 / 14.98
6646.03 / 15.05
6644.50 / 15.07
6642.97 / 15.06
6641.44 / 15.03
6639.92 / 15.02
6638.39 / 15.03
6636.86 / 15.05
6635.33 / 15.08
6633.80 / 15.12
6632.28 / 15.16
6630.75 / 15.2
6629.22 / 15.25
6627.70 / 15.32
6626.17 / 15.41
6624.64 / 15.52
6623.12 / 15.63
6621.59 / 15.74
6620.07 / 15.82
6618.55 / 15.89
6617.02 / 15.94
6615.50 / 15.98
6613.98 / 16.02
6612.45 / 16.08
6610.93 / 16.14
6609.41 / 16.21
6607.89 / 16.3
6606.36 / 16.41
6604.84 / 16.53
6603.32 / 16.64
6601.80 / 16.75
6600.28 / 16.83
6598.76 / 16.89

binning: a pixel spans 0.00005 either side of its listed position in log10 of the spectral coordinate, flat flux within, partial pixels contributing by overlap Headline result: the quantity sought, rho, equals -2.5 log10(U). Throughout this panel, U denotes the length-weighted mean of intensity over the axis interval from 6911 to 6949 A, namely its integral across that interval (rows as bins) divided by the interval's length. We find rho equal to -2.94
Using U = 15.0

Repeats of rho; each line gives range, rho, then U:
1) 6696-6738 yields -2.71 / 12.2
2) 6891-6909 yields -2.81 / 13.3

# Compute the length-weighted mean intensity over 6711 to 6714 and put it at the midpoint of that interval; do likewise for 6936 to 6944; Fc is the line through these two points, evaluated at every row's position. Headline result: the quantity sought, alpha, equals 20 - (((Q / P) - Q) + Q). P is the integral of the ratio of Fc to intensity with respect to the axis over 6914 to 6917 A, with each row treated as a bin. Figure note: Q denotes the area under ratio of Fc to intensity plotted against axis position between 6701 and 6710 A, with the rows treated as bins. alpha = 17.5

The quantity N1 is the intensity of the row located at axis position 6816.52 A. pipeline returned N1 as 11.81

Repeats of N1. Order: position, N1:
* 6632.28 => 15.16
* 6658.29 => 14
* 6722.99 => 11.22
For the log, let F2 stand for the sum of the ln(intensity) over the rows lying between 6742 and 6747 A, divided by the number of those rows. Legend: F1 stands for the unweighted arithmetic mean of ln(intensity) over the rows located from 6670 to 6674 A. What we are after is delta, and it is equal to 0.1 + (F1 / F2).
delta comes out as 1.19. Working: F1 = 2.69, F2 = 2.47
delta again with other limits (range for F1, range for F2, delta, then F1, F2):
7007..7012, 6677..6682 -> 1.20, 2.90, 2.63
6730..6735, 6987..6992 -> 0.95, 2.44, 2.89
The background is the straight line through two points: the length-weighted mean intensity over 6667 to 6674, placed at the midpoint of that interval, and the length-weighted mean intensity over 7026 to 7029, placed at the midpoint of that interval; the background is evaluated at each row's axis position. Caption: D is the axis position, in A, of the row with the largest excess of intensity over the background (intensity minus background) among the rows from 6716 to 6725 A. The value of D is 6716.80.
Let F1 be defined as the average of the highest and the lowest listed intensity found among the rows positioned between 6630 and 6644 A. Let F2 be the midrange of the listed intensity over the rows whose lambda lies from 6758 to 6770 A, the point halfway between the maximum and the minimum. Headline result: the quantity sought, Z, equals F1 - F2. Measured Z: 3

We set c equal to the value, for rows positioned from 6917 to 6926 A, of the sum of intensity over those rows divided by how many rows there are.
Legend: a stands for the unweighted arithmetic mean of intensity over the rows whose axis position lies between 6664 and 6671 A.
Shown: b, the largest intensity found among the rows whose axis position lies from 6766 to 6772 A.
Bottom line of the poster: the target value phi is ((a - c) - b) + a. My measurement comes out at 2.7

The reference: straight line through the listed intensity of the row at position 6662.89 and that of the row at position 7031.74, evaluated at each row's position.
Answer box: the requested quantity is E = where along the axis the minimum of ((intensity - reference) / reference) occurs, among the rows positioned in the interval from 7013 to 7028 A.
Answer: 7013.95 A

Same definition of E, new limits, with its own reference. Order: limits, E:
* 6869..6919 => 6870.09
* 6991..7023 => 6996.21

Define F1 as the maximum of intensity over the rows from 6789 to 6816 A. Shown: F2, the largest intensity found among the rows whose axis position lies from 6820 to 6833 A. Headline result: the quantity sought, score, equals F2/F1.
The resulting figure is 1.0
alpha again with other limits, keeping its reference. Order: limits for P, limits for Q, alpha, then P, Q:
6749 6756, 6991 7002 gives 18.7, 8.0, 10.4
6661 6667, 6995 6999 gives 19.3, 5.1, 3.8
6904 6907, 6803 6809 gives 17.9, 3.4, 7.2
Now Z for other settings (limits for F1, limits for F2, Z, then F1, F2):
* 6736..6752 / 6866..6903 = -1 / 11.8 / 12.4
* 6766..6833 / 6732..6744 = 0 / 11.9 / 11.7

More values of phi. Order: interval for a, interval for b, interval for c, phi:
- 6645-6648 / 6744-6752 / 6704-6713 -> 5.0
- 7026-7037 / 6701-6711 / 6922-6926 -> 12.7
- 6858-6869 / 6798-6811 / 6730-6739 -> -0.6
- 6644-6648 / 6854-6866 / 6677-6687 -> 5.1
